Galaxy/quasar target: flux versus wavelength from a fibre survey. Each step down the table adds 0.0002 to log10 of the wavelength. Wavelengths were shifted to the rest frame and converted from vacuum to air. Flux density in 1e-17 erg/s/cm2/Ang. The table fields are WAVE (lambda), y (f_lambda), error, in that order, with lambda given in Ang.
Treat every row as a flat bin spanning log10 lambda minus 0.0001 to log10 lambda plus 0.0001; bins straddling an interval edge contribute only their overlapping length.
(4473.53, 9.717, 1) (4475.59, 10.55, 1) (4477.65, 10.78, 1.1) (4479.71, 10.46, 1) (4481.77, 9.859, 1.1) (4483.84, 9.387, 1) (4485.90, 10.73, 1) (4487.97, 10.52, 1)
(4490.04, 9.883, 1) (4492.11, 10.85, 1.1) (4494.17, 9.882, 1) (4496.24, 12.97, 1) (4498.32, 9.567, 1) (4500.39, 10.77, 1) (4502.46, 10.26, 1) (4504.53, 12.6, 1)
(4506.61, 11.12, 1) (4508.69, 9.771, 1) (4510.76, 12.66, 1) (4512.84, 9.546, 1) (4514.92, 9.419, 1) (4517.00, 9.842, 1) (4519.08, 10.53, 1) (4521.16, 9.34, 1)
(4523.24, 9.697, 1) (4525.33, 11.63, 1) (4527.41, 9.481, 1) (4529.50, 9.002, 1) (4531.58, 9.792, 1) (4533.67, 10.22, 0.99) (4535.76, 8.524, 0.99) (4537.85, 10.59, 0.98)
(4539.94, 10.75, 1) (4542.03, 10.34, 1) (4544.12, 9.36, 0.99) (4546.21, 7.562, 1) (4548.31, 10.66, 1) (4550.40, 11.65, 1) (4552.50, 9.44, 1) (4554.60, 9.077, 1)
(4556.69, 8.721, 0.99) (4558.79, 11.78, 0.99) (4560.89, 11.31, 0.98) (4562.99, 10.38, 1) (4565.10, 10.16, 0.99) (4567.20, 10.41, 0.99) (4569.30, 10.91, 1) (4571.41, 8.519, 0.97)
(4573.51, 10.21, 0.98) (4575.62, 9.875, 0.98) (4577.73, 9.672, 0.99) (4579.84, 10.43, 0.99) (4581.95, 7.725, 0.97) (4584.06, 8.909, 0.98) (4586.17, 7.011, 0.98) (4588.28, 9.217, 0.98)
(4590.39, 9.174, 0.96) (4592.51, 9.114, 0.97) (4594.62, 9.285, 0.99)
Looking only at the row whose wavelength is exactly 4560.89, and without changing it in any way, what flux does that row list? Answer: 11.31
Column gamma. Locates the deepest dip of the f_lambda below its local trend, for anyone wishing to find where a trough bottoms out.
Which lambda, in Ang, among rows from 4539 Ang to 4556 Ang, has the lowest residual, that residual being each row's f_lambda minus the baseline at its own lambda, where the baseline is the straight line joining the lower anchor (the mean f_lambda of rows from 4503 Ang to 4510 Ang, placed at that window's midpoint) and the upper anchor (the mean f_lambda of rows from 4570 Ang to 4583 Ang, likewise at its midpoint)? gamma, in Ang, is 4546.21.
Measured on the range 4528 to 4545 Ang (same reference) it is 4535.76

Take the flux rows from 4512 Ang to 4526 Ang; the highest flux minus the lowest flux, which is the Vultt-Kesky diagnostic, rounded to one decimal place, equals 2.3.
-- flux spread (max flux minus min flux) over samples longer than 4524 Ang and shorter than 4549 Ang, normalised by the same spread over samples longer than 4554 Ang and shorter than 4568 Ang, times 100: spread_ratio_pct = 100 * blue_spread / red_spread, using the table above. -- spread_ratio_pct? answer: 133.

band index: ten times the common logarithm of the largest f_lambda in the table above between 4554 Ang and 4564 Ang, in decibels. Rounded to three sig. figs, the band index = 10.7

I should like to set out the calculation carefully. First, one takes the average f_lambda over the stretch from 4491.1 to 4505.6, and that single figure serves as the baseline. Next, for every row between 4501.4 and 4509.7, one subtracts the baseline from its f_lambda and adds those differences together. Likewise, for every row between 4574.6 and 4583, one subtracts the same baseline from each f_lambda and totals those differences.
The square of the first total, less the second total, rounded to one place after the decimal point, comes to 6.3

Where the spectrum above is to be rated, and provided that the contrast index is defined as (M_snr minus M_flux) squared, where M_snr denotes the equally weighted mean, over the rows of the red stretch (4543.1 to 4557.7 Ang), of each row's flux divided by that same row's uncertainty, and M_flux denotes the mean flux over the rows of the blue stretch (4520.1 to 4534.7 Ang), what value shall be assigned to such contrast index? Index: 0.13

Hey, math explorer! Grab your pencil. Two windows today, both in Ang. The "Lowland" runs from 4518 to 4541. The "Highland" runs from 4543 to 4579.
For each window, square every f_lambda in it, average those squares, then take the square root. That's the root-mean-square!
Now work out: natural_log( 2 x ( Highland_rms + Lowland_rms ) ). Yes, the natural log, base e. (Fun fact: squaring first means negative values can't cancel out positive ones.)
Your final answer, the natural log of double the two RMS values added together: 3.691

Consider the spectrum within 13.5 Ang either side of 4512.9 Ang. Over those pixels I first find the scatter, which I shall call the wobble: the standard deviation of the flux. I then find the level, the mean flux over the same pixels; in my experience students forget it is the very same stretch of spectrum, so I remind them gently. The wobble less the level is -9.4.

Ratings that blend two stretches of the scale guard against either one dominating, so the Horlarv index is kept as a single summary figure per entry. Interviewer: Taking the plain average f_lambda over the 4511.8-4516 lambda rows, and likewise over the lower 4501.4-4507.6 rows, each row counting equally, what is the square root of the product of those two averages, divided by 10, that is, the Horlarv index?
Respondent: 1.04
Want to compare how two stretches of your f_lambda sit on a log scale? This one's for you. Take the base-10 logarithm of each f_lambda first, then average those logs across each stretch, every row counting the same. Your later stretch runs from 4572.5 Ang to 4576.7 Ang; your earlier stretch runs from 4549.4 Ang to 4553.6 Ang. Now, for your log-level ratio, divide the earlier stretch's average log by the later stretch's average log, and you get 1.02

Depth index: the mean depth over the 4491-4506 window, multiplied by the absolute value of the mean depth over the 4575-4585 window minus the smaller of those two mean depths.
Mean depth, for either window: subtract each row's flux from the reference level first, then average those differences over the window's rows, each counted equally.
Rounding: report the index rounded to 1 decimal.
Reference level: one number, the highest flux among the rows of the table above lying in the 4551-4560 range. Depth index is 1.3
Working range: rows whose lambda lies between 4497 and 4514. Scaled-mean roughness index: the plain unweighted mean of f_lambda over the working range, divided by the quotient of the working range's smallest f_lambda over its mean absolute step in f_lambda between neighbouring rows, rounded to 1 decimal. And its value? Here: 2.1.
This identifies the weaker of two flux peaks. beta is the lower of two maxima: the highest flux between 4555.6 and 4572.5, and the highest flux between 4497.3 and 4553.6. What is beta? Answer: 11.8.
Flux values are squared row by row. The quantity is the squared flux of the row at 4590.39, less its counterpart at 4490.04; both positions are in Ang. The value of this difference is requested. -14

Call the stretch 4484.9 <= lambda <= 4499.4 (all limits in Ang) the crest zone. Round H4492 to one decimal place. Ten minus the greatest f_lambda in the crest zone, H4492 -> -3.0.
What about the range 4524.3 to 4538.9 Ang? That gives -1.6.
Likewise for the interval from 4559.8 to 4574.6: -1.3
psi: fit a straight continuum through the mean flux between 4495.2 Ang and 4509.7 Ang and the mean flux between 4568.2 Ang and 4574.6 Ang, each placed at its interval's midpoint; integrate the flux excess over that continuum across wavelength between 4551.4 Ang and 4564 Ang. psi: 0.2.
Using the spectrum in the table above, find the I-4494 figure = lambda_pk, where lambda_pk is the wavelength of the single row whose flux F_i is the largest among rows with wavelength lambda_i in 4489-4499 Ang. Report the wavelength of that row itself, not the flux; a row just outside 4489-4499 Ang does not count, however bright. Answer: 4496.24 Ang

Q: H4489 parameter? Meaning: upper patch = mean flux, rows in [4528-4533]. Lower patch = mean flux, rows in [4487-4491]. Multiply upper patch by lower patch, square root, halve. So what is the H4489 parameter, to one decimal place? 4.9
